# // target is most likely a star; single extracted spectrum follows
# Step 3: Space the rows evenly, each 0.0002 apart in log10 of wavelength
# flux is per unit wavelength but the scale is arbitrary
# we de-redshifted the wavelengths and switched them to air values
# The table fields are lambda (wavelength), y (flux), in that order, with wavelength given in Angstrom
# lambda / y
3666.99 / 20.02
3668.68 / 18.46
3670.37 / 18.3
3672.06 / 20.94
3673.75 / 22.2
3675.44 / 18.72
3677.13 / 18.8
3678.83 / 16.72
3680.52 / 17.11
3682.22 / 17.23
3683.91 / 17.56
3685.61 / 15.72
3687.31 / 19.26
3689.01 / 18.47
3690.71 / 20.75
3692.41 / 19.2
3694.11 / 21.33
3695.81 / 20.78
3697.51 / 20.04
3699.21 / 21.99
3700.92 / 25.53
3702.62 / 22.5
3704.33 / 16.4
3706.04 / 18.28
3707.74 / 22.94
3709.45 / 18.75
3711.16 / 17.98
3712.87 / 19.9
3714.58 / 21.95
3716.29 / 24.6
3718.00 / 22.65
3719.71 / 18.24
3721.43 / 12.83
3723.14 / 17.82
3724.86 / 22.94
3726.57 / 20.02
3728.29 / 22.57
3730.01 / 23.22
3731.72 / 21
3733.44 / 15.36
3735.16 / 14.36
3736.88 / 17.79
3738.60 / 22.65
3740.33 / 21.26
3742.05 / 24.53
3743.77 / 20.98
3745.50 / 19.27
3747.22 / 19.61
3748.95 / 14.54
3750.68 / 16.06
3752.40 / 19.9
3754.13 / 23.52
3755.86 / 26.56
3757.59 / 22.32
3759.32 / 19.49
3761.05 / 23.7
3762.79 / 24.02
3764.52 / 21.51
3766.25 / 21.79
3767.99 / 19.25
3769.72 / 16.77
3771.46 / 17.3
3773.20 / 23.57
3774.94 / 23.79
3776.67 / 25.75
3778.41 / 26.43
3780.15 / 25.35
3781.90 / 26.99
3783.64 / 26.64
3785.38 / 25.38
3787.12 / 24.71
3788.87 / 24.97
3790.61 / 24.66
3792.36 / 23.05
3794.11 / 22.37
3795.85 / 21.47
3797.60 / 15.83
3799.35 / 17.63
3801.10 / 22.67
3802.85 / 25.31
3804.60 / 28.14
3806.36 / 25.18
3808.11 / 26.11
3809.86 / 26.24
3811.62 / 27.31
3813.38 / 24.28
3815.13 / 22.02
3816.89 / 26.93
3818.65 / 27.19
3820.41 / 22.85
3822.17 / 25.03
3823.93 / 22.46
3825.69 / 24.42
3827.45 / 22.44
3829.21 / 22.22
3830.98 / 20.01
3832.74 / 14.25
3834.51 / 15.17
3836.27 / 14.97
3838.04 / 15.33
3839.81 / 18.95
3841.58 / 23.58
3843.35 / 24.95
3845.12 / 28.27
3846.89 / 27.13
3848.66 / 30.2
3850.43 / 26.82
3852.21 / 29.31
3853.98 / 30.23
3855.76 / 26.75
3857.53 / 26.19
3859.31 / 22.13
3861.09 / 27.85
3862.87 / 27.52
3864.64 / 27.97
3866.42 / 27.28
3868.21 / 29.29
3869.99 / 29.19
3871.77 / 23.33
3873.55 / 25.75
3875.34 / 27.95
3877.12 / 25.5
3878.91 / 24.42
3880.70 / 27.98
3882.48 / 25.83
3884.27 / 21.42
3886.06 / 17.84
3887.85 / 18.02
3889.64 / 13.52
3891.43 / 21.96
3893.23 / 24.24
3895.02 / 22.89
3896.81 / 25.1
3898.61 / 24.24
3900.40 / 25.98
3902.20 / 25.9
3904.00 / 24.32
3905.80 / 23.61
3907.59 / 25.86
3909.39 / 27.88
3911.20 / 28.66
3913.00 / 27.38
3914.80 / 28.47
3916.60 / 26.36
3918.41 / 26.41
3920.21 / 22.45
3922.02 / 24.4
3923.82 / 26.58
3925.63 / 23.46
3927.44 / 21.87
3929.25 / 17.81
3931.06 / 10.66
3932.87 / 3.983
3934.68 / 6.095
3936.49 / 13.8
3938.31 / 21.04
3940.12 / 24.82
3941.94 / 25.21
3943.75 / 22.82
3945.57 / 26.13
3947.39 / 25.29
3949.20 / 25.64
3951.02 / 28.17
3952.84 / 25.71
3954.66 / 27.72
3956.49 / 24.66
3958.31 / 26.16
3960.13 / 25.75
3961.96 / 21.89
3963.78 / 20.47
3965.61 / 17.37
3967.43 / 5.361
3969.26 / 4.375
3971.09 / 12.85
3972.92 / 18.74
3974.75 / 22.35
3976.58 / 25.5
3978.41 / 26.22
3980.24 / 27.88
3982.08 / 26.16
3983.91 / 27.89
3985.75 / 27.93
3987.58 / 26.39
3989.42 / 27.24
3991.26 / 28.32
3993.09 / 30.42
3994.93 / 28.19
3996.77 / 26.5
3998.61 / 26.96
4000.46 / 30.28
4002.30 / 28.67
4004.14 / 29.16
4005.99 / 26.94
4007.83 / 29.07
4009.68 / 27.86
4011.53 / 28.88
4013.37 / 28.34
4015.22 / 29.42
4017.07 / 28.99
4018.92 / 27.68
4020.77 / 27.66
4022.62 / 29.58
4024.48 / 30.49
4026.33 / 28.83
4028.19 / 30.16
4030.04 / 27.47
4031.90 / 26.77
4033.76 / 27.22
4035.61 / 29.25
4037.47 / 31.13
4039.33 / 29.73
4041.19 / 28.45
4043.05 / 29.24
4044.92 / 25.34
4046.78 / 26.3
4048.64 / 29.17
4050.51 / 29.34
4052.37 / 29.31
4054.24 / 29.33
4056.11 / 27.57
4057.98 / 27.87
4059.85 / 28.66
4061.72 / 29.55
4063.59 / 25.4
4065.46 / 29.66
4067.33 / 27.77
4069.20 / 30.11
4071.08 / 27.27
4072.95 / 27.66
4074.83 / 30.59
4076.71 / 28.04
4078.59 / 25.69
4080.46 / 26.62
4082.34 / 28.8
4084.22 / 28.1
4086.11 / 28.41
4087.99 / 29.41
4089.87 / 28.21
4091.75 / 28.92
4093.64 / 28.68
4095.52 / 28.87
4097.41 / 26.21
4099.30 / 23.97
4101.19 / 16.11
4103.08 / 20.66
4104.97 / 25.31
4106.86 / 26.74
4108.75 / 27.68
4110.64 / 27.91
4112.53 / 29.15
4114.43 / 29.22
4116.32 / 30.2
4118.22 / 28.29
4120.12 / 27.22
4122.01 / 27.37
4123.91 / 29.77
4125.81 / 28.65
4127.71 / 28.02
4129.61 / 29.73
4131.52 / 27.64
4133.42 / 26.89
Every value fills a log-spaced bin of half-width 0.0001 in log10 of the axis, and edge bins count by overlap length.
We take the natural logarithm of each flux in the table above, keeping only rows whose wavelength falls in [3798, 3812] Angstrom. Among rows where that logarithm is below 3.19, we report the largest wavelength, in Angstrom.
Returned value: 3801.10 Angstrom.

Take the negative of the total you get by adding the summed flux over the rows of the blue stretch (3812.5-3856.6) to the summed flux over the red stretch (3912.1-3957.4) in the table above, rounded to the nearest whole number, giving -1143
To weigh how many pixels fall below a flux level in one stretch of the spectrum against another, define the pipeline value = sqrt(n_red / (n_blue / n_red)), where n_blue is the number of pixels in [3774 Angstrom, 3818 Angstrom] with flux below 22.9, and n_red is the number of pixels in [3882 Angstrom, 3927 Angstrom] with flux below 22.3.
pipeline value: 2.0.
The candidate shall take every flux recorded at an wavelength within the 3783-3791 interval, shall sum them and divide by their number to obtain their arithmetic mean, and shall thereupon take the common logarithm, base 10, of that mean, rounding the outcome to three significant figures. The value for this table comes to 1.40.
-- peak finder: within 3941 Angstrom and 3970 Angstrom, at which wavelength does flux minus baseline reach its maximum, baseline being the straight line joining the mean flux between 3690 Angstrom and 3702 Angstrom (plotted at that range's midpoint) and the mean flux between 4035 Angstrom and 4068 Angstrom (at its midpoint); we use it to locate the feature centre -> 3951.02 Angstrom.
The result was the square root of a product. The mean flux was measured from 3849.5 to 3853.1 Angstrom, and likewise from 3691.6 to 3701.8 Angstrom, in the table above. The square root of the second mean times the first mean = 24.6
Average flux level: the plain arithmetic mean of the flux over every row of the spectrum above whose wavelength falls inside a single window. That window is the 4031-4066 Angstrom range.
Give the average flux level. 28.4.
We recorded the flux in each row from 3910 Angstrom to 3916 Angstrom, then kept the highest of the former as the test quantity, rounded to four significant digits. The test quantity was 28.66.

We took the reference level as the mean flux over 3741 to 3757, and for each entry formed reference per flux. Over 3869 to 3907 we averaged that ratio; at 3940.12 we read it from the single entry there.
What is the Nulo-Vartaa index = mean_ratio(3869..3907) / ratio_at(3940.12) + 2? 3.08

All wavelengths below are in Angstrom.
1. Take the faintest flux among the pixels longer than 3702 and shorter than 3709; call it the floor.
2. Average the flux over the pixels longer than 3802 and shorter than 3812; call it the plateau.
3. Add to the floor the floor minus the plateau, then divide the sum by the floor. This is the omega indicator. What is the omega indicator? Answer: 0.39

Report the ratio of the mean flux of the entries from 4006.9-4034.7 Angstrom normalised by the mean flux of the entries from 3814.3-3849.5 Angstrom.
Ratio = 1.27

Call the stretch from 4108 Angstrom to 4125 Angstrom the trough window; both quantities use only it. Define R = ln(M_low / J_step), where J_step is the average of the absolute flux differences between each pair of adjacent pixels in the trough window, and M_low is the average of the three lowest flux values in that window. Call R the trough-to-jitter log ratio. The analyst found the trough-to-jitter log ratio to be 3.31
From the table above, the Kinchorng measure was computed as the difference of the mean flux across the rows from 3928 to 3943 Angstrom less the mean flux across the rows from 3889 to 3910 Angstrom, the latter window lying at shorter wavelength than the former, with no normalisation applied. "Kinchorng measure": -8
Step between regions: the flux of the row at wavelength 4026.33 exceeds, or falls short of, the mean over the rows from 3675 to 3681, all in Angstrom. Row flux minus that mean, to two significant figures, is 11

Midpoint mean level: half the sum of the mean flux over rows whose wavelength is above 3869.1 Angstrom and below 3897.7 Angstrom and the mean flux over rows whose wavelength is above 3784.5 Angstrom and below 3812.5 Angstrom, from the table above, 23.6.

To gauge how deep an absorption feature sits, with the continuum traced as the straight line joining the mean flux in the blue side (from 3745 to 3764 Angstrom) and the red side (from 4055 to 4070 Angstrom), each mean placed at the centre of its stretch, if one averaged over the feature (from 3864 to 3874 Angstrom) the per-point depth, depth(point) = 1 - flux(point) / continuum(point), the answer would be -0.15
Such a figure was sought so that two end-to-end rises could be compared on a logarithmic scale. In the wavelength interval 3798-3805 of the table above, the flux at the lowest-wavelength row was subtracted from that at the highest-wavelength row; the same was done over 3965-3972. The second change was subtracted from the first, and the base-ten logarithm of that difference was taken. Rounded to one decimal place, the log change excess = 1.2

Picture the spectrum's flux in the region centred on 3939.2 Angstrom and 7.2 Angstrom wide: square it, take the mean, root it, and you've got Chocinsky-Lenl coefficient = 22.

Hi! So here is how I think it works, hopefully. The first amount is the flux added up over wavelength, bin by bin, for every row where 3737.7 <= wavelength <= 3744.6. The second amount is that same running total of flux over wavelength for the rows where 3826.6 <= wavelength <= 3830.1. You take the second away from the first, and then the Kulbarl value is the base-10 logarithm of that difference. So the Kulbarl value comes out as 1.9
